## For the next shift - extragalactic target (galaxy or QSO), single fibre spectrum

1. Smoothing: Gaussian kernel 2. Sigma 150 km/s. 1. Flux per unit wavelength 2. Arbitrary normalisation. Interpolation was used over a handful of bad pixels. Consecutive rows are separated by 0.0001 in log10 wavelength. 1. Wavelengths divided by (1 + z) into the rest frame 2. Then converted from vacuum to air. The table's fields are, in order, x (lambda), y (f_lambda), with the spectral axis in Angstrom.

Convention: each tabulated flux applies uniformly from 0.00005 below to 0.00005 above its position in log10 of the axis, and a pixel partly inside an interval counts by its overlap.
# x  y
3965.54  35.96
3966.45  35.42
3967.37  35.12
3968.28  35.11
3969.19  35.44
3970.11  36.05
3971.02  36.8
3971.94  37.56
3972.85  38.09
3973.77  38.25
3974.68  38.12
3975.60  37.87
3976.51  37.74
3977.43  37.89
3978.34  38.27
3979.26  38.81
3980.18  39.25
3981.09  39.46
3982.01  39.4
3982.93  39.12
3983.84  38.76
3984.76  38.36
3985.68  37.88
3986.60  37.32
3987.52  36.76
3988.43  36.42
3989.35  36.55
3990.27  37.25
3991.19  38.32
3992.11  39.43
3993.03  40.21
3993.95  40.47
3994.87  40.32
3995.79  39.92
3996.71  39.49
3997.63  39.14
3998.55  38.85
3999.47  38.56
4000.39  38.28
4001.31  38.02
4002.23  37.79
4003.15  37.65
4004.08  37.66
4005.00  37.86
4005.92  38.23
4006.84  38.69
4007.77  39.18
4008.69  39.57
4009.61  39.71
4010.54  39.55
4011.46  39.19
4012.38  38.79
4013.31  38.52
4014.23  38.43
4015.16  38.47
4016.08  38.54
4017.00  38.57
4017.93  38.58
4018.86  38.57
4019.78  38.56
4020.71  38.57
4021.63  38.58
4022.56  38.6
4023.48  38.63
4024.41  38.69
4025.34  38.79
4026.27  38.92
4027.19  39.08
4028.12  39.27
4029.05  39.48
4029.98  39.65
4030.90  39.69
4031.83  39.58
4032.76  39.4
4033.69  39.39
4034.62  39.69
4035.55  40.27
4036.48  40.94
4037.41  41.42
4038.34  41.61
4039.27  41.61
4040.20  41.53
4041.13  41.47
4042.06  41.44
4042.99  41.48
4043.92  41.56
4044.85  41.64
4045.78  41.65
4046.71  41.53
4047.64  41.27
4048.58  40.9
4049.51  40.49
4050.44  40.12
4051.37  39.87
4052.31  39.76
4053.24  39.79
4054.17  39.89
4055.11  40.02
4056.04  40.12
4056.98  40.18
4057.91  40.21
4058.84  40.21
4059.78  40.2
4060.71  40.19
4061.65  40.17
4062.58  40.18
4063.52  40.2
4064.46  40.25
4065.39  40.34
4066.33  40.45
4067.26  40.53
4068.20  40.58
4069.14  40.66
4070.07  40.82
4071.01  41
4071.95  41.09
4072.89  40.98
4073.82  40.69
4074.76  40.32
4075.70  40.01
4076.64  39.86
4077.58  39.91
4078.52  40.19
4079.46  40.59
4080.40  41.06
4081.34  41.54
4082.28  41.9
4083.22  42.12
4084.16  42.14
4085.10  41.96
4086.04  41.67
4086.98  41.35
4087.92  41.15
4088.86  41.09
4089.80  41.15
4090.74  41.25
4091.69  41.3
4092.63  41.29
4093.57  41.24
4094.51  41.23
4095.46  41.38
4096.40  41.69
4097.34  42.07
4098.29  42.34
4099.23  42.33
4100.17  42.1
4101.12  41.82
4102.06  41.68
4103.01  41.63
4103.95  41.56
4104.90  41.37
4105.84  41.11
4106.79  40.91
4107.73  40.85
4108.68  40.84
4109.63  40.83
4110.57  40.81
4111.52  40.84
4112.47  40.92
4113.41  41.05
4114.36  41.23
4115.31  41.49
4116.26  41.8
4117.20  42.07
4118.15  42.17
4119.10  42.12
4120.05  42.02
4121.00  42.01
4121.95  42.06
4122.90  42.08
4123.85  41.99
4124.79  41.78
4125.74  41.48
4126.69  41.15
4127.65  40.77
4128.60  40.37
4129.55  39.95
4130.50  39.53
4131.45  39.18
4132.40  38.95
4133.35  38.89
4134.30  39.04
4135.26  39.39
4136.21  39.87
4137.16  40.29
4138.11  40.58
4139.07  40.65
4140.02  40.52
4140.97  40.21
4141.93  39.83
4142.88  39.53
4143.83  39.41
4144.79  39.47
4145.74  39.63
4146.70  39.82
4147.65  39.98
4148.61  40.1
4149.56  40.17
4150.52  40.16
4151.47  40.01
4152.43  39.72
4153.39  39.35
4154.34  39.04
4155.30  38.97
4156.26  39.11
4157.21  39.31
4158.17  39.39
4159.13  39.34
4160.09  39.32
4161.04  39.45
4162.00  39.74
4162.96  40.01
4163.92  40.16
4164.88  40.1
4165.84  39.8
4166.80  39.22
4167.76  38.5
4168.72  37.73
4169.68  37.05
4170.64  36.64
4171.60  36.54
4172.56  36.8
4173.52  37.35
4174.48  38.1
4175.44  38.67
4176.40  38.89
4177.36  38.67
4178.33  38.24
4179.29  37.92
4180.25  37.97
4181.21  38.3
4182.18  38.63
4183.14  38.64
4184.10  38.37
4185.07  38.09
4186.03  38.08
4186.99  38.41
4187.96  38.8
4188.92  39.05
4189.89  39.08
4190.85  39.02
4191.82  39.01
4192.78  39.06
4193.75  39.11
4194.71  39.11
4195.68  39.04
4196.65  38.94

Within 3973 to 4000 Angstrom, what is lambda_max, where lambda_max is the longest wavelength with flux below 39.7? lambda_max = 3999.47 Angstrom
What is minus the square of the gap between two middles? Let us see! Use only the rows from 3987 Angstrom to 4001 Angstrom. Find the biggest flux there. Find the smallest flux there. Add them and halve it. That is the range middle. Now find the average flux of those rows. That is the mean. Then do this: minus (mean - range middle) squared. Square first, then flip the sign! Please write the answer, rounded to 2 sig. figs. -0.048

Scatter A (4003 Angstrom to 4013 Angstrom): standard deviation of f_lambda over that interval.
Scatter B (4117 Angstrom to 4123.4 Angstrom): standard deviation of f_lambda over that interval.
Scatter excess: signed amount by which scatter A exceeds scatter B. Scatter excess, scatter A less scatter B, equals 0.7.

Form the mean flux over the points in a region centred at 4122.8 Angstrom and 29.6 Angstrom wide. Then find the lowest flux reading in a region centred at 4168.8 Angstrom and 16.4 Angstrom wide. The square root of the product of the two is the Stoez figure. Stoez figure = 38.6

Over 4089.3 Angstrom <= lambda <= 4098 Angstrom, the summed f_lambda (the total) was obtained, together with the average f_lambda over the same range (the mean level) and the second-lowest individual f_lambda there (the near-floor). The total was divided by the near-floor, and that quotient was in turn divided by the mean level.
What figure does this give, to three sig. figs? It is 0.218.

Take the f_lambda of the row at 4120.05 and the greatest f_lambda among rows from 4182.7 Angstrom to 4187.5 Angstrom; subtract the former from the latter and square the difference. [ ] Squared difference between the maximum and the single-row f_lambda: 11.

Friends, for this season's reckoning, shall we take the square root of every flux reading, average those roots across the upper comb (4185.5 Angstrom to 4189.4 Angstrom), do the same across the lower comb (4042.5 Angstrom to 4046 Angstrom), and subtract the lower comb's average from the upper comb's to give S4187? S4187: -0.2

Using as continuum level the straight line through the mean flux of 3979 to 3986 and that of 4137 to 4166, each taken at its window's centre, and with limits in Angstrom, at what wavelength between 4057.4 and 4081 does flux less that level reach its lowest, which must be 4076.64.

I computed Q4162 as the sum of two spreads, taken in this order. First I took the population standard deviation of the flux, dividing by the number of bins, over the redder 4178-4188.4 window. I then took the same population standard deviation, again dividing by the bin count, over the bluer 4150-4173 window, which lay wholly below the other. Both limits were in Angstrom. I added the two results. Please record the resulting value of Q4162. 1.41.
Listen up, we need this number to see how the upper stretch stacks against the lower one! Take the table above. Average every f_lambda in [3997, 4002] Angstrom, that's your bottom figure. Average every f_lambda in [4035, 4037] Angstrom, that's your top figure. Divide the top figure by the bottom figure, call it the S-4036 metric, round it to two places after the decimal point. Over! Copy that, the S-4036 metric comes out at 1.05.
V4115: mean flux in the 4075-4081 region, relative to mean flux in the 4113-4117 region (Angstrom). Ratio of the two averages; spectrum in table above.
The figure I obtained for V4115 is 0.97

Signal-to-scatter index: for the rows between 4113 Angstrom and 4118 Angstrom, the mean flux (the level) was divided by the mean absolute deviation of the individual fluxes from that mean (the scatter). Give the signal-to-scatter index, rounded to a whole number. 128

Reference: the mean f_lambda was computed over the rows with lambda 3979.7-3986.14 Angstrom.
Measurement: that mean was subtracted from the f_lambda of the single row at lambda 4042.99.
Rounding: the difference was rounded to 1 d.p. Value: 2.6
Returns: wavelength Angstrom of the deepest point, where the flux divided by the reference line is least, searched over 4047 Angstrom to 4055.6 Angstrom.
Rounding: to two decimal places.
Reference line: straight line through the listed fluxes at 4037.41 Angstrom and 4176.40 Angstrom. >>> 4052.31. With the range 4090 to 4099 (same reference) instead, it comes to 4090.74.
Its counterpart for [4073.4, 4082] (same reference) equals 4076.64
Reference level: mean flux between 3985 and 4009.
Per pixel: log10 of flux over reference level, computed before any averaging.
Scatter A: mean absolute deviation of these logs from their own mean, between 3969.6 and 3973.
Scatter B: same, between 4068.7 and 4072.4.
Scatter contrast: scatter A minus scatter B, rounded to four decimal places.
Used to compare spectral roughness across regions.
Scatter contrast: 0.0066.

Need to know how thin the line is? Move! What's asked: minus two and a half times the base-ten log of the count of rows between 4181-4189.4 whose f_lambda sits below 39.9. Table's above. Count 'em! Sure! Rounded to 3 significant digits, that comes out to -2.39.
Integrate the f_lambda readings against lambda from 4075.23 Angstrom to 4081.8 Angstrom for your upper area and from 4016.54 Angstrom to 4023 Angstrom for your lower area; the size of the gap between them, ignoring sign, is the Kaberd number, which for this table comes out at 16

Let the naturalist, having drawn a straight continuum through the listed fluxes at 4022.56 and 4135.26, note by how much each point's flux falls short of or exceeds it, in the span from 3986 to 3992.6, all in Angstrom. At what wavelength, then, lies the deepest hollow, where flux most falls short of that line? 3988.43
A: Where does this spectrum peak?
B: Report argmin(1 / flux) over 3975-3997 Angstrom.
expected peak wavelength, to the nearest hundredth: 3993.95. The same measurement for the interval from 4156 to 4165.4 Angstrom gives 4163.92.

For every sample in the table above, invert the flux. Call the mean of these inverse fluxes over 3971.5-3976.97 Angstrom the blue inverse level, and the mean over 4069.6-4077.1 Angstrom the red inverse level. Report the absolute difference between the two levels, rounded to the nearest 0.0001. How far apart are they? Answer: 0.0017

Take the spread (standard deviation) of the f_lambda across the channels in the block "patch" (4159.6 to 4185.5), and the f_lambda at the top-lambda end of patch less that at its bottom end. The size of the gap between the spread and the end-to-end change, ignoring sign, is 2.3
